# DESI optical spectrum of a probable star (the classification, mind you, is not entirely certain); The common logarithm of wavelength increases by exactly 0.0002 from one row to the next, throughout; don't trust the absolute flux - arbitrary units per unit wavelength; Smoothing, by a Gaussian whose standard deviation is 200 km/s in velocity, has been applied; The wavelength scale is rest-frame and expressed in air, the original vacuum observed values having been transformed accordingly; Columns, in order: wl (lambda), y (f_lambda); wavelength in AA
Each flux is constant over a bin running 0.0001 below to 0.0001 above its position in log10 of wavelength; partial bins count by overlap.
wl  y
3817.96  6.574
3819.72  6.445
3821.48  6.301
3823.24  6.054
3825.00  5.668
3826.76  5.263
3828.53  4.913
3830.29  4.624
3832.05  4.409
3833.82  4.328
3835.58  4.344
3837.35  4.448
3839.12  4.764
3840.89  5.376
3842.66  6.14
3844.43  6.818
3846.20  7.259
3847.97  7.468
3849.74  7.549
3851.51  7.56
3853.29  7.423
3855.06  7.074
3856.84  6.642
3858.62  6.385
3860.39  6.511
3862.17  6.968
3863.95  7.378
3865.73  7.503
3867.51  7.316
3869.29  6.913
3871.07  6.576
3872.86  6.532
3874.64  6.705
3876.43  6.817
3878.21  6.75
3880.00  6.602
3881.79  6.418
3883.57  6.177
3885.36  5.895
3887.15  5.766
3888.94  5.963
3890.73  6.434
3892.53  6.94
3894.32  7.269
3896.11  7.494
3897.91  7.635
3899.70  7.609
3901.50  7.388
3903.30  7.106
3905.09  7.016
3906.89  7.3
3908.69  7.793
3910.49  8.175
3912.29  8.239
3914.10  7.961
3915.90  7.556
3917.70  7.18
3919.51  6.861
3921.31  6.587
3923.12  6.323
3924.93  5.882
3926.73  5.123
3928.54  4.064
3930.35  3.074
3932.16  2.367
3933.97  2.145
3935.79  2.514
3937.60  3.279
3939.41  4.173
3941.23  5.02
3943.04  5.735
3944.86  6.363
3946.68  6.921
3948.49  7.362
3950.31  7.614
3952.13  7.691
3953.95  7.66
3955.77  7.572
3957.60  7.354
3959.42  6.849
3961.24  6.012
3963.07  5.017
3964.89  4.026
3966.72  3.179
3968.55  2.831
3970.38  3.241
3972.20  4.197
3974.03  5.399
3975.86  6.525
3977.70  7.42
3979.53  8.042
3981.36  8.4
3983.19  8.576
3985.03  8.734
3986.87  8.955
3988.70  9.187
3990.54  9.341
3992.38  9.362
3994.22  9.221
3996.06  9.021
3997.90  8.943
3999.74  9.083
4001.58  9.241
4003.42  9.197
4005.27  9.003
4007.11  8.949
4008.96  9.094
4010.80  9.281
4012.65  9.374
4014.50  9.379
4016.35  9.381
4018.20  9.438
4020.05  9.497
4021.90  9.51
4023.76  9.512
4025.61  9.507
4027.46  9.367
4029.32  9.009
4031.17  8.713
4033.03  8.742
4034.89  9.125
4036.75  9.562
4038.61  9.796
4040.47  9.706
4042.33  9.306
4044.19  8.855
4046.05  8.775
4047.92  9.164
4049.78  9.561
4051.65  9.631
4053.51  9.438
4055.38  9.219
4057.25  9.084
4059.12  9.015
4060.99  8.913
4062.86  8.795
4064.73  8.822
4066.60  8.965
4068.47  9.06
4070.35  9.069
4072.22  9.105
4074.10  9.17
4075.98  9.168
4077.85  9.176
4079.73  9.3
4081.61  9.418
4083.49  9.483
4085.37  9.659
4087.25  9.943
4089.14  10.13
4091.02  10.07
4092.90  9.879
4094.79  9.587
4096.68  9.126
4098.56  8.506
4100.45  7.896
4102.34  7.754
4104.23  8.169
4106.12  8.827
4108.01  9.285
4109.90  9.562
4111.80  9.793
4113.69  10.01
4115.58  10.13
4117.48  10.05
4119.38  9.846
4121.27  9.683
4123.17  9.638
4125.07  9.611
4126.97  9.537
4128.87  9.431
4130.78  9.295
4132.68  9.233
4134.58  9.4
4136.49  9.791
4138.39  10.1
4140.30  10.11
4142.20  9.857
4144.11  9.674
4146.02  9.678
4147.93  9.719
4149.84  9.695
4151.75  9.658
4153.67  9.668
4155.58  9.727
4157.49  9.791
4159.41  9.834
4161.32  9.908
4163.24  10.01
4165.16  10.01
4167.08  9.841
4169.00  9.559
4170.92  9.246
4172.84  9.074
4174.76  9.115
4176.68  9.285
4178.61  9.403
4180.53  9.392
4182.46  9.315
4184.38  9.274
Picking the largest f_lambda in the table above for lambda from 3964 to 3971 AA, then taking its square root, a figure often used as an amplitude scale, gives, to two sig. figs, 2.0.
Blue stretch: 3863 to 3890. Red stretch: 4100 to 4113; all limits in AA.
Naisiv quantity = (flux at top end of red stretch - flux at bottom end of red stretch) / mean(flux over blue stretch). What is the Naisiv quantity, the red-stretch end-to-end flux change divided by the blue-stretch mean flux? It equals 0.29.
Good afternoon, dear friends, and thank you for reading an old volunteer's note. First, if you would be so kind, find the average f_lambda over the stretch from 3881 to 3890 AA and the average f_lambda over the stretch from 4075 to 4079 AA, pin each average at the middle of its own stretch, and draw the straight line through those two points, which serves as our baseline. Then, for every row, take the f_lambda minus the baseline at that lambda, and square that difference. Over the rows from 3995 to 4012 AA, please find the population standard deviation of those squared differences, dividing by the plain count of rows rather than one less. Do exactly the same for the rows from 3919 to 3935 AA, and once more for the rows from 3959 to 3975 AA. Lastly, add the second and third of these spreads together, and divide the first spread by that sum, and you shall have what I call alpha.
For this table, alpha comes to 0.02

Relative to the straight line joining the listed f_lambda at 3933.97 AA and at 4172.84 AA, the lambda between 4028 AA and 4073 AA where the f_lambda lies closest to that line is 4064.73 AA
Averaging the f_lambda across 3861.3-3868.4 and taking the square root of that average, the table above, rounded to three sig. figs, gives 2.70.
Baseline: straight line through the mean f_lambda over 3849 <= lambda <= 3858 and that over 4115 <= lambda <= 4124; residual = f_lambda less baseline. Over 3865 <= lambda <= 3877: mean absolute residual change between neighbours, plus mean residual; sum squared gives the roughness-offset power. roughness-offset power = 0.1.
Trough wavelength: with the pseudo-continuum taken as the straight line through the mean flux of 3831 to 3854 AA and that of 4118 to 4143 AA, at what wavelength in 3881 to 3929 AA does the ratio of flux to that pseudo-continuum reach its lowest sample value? 3928.54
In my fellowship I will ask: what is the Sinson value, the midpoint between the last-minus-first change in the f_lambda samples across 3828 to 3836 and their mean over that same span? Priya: 2.0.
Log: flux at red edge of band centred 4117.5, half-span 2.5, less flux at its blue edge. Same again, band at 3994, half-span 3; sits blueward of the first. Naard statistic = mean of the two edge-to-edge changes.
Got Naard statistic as -0.31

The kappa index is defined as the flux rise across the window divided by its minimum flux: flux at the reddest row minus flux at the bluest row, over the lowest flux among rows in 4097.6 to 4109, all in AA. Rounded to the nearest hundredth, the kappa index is 0.10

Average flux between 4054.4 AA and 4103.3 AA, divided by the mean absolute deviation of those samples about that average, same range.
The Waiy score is 24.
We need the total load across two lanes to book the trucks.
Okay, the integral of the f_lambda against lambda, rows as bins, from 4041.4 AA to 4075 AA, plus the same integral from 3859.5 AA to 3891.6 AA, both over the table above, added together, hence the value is 519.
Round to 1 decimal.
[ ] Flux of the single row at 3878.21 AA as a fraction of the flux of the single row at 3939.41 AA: 1.6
